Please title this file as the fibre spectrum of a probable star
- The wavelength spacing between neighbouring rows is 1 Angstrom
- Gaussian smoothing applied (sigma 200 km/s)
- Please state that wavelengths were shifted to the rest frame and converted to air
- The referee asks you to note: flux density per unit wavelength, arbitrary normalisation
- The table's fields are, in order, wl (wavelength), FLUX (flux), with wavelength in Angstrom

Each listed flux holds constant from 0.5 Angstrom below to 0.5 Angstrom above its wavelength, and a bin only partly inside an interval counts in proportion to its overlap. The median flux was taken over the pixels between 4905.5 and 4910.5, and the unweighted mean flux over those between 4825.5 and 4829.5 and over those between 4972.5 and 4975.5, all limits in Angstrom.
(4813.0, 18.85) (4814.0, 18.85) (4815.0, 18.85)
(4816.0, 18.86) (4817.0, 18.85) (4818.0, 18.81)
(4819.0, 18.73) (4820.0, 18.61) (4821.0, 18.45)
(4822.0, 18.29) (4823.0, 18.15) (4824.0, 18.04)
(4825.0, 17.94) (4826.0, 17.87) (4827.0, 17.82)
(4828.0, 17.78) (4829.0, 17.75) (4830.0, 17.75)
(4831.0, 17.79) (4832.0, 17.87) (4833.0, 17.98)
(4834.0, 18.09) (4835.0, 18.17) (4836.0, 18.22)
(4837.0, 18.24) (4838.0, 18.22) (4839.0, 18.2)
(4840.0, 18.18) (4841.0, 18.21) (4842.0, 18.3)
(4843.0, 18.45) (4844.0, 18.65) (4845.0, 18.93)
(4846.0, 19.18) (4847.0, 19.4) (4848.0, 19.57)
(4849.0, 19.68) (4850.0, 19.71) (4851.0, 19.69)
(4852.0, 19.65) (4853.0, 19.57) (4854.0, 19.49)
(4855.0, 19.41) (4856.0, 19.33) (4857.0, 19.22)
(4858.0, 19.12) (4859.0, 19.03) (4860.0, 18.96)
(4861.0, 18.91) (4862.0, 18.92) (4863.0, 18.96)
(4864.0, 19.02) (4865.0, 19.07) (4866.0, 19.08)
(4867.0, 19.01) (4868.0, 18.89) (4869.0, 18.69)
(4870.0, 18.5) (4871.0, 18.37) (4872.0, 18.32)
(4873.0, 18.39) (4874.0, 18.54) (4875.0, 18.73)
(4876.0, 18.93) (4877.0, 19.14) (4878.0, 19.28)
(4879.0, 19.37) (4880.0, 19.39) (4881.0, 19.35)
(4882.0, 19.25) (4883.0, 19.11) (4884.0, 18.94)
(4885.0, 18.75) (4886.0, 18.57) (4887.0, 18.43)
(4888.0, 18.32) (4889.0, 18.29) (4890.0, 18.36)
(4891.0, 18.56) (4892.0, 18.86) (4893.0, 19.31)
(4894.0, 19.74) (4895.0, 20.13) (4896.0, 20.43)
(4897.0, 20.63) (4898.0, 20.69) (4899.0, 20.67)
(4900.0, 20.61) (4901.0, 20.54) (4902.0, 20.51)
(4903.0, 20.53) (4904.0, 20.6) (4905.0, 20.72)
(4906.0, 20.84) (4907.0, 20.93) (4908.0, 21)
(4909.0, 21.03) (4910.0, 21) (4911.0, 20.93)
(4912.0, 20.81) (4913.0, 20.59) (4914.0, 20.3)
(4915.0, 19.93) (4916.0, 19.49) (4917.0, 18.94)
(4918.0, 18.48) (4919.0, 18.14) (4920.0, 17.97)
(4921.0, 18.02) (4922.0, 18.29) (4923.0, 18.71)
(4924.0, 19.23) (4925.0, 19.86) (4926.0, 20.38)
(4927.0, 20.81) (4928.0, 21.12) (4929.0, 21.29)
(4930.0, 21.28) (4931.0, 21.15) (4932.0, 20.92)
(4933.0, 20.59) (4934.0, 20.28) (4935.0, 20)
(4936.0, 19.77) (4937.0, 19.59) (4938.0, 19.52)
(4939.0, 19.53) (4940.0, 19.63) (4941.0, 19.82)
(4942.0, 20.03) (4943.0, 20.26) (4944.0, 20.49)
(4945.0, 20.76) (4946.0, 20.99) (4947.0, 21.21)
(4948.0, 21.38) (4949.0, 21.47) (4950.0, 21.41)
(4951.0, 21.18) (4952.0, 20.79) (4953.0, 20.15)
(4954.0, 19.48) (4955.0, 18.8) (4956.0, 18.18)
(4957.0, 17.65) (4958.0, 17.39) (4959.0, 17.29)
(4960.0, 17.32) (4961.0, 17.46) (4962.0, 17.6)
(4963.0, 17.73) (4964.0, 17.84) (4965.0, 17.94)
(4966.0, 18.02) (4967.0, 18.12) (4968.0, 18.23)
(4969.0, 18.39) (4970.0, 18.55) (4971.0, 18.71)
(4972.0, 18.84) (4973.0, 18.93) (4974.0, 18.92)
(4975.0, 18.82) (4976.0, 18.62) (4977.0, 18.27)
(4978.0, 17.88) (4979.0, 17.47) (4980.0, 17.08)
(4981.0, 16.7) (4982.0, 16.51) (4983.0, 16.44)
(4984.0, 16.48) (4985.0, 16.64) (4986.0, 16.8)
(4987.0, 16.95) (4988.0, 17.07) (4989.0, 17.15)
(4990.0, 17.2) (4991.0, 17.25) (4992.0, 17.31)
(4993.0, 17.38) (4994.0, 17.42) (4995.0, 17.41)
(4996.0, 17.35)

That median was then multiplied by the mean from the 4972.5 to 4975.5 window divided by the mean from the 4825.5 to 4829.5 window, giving 22.3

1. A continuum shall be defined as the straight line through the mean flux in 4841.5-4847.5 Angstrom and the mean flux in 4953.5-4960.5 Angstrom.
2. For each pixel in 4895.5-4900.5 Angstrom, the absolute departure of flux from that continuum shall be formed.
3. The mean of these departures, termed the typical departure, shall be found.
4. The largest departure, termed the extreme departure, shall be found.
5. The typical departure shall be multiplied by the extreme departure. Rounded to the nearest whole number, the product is 5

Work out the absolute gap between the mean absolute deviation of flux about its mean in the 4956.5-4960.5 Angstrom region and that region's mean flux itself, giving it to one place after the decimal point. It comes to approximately 17.3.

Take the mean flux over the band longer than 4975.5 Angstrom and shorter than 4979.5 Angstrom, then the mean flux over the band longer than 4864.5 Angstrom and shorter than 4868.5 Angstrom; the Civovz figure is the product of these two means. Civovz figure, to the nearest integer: 343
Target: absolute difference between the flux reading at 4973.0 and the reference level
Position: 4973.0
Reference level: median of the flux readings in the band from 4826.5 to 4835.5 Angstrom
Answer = 1.11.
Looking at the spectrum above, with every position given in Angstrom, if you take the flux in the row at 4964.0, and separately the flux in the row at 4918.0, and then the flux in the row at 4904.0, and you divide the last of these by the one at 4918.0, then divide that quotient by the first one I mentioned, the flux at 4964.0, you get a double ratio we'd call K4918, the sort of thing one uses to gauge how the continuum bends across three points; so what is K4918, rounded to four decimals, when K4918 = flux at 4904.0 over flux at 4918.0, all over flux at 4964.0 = 0.0625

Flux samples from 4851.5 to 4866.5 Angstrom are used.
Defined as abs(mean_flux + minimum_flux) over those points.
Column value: 38.1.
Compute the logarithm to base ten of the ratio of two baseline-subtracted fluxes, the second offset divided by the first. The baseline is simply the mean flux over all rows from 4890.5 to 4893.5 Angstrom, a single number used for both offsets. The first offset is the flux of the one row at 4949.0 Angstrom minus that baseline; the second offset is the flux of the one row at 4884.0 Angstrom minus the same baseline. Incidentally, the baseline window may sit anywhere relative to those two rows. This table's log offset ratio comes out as -1.9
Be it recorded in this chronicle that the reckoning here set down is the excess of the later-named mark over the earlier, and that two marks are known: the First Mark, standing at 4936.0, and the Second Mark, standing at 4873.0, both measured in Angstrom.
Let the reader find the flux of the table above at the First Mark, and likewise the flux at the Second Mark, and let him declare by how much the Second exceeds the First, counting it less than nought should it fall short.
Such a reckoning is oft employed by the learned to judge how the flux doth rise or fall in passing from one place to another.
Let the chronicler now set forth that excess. -1.4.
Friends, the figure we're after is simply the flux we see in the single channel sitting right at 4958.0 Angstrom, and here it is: 17.39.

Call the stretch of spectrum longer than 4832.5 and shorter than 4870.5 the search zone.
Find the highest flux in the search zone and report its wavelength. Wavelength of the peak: 4850.0 Angstrom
